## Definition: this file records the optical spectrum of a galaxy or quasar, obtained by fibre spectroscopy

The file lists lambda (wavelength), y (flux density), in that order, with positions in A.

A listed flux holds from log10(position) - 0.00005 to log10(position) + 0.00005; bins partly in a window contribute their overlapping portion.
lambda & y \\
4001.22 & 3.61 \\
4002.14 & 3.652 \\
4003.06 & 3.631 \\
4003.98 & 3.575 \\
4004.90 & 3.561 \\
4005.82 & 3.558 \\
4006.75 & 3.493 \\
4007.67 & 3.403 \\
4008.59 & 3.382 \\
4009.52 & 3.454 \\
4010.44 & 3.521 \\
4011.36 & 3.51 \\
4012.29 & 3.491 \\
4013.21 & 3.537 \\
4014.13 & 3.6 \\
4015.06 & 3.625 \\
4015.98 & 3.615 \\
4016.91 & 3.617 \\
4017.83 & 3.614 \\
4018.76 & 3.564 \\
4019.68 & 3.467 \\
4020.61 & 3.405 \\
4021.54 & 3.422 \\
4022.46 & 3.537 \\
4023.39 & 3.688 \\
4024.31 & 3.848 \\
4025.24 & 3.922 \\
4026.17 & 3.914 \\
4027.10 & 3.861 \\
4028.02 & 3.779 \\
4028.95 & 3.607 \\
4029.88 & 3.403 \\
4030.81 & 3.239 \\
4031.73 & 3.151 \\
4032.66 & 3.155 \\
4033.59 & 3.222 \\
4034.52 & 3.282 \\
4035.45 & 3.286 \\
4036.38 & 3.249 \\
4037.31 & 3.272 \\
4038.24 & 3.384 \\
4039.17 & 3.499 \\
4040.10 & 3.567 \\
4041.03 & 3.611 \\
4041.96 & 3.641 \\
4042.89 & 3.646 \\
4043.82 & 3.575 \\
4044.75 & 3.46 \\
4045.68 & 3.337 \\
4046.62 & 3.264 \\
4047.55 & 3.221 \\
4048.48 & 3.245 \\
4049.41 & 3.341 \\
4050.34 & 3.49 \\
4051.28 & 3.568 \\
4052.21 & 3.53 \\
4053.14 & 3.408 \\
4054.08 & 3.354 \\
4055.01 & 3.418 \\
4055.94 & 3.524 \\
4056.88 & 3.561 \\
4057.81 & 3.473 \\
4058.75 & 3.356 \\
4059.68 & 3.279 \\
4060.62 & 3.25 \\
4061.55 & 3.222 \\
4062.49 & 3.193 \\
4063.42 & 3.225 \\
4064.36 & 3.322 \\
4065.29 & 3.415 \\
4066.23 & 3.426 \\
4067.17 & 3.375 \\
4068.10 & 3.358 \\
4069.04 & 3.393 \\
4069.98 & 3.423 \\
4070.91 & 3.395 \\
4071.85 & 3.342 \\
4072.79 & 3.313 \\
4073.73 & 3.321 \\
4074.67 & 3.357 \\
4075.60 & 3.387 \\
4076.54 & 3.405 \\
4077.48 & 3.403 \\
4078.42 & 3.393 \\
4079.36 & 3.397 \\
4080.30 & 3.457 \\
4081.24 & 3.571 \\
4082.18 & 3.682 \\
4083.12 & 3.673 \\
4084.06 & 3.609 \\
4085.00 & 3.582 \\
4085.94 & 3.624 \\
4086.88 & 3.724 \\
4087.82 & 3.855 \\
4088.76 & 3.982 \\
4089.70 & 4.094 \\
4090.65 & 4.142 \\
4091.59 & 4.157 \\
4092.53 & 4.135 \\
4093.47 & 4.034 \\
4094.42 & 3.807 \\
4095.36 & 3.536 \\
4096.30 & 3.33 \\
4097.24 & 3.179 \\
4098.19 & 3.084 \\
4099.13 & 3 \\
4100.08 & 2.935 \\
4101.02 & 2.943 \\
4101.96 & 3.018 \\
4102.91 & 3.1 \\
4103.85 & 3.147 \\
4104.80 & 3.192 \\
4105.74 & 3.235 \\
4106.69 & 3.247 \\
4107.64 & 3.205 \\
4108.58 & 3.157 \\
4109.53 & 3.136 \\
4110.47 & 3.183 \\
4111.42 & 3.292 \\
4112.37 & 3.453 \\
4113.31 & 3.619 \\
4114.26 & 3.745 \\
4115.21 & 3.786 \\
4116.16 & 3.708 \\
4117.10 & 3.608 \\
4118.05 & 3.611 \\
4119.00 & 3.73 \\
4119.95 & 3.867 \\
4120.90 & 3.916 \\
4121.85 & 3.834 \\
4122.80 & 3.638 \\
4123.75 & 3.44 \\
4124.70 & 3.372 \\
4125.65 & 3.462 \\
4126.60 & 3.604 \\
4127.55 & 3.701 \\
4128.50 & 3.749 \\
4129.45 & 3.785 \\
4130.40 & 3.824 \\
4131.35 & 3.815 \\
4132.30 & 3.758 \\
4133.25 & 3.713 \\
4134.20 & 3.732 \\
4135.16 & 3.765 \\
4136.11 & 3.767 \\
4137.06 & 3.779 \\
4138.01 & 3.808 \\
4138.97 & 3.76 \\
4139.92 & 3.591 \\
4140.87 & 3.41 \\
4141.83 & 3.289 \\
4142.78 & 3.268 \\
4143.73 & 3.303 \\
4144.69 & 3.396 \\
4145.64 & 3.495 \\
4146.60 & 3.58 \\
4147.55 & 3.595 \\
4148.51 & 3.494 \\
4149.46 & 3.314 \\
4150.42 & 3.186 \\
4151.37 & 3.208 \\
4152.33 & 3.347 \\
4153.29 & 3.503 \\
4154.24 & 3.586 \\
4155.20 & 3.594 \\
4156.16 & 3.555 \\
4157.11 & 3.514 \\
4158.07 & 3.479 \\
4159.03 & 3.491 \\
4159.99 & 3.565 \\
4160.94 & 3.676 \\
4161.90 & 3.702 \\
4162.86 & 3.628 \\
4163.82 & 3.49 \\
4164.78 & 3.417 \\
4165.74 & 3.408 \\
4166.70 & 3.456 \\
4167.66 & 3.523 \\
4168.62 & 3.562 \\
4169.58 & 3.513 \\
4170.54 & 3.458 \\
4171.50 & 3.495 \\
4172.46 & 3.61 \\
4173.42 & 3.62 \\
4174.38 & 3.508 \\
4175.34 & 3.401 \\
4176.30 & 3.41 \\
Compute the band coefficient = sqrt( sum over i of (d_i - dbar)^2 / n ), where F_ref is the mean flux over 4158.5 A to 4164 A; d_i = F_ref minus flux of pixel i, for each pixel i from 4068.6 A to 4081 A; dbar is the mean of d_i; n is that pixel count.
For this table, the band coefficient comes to 0.039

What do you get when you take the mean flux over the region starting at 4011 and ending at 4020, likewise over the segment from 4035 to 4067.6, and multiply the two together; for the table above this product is 12.1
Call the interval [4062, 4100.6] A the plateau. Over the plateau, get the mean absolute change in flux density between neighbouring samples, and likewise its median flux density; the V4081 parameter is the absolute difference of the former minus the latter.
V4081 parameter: 3.34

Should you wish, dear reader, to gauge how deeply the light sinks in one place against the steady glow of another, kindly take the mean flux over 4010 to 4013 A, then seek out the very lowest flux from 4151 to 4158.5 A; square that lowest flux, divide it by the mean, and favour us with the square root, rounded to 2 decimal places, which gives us 1.71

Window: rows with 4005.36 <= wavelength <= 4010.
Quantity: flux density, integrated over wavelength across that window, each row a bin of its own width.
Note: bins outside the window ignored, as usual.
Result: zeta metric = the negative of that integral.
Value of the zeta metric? -16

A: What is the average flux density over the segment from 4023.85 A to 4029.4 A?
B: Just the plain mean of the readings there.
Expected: 3.82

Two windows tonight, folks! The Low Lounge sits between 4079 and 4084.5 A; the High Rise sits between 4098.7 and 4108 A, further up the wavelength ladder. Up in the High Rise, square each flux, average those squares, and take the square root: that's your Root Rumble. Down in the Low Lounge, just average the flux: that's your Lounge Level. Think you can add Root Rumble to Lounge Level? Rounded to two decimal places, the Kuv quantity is 6.67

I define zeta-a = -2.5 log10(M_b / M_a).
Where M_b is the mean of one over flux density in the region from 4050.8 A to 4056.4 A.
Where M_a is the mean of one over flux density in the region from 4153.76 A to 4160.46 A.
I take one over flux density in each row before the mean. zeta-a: -0.02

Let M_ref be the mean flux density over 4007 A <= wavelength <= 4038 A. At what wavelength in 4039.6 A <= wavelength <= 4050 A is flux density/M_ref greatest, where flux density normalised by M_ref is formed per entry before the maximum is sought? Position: 4042.89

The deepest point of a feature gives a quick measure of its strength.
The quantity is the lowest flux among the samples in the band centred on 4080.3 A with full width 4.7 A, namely 3.393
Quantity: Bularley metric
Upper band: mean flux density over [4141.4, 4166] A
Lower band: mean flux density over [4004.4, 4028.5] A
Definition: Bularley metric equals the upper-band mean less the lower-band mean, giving -0.13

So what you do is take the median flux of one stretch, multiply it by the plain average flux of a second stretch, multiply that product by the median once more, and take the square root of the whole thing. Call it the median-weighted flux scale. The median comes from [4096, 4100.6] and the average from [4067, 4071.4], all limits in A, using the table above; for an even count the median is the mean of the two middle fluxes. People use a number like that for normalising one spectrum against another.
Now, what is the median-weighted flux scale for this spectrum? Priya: 5.7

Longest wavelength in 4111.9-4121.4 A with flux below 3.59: 4112.37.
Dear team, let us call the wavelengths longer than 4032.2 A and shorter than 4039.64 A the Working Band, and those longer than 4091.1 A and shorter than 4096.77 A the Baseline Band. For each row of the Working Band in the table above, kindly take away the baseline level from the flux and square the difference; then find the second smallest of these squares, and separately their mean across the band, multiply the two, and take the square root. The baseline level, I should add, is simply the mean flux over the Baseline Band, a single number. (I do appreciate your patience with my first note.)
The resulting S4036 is 0.25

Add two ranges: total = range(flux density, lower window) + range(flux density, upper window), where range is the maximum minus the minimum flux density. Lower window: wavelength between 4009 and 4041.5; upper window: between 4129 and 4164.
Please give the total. 1.41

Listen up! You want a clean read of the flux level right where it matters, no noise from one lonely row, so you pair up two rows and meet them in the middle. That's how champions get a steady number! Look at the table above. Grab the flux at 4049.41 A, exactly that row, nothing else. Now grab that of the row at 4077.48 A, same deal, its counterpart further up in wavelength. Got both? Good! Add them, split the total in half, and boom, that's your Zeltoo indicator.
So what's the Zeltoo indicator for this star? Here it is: 3.37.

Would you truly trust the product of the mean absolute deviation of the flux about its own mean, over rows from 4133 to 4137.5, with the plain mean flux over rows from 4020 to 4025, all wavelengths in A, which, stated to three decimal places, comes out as 0.082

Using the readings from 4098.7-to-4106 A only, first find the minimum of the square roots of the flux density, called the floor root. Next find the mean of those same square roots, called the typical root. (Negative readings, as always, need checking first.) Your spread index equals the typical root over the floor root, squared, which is 1.05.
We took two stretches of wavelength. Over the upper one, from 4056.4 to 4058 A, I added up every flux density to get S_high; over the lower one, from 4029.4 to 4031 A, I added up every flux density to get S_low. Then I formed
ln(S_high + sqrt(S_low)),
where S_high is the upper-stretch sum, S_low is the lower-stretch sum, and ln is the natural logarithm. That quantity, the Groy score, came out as 2.26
